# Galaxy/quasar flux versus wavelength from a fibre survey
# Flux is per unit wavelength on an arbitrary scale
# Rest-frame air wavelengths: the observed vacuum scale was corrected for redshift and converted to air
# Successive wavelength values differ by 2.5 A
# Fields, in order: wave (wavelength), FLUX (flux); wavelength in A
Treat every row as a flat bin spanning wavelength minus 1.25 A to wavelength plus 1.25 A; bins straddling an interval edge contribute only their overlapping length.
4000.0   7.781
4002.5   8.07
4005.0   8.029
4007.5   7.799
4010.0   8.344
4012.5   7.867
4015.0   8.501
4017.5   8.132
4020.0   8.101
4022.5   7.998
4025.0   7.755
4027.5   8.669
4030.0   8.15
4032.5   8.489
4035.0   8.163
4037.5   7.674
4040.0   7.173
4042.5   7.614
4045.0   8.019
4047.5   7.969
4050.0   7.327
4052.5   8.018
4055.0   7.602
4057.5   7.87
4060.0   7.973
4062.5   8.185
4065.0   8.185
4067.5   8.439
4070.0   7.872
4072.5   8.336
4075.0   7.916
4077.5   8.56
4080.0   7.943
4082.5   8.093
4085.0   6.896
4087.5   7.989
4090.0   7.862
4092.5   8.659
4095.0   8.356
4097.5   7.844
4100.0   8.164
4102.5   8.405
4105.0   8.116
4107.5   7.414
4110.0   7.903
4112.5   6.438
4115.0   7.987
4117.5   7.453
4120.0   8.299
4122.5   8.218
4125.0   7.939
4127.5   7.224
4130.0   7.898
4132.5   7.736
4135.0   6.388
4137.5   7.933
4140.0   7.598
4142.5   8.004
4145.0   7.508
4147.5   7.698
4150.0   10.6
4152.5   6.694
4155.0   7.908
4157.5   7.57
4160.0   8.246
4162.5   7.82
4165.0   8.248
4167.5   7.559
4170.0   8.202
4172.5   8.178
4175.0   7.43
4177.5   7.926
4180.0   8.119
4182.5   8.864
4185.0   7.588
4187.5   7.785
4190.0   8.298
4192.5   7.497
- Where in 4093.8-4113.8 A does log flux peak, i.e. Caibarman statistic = 4102.5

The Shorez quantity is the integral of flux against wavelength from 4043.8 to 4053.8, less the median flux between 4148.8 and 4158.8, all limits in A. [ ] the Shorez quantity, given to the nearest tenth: 70.6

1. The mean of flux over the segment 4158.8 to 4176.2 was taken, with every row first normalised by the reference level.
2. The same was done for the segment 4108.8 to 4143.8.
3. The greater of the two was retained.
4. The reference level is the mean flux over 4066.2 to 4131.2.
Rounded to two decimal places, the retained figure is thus 1.00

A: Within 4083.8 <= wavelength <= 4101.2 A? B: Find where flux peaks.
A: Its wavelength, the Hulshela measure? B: 4092.5 A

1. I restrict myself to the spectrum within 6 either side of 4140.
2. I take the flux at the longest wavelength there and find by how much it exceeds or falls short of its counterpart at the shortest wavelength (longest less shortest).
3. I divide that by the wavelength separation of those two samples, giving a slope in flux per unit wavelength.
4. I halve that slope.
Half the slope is 0.056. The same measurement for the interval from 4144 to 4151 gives 0.309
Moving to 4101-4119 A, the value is -0.032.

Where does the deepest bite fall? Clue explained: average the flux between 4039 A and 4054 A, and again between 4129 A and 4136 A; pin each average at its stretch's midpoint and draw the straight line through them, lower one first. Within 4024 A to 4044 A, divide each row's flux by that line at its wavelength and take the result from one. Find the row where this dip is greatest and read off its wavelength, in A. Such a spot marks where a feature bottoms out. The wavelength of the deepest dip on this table 4040.0 A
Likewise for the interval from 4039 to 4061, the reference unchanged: 4040.0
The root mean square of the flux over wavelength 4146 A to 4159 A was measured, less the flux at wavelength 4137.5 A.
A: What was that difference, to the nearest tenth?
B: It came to 0.3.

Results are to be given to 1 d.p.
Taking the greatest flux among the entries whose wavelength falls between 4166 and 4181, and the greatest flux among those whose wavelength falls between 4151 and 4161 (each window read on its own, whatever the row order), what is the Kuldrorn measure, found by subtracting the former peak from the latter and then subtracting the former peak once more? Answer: -8.2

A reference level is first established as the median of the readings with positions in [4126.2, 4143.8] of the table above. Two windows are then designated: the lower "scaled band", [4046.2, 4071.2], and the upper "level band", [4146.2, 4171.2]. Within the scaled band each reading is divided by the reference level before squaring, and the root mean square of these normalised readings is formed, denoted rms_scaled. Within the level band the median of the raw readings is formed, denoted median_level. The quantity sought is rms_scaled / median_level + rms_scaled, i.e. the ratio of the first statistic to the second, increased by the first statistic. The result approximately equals 1.16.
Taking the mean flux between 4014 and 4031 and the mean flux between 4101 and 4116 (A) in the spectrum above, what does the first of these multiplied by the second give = 63.1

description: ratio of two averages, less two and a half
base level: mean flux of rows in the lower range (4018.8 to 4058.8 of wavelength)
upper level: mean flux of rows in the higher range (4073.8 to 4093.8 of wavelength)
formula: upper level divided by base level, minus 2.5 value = -1.49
